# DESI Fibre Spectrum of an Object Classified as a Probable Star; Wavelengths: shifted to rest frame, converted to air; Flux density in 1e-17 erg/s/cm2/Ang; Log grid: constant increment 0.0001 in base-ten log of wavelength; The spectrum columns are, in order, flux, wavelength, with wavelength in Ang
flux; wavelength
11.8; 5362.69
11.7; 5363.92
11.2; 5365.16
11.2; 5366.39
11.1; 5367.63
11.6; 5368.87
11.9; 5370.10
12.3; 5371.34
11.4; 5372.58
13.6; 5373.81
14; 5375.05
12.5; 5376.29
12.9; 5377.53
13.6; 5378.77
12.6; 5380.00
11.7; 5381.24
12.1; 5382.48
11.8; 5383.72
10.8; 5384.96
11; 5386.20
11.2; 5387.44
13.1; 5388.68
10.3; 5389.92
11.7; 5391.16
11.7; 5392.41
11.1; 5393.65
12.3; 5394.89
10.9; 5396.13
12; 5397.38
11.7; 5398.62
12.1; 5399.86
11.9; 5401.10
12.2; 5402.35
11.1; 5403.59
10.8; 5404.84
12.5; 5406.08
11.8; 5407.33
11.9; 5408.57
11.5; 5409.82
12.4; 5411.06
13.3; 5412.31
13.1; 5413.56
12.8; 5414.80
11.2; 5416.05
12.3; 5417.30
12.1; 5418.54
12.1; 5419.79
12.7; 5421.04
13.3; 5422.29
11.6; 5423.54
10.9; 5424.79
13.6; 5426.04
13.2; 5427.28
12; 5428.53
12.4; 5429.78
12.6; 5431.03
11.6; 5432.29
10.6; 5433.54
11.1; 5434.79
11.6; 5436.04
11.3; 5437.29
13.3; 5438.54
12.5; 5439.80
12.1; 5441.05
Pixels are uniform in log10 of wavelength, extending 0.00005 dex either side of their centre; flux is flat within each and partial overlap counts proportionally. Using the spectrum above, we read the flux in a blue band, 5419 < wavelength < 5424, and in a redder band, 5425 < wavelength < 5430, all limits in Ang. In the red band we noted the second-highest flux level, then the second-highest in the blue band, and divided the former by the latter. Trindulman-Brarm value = 1.04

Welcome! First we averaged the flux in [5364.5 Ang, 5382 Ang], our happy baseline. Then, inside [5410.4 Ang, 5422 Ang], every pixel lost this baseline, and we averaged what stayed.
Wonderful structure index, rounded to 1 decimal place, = 0.2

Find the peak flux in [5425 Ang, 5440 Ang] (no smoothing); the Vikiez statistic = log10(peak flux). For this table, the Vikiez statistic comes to 1.13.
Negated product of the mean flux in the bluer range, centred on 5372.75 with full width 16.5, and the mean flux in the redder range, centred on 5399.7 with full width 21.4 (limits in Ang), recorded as -143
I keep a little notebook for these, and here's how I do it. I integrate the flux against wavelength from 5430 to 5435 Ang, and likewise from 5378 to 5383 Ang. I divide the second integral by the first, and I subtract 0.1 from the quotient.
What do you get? 0.98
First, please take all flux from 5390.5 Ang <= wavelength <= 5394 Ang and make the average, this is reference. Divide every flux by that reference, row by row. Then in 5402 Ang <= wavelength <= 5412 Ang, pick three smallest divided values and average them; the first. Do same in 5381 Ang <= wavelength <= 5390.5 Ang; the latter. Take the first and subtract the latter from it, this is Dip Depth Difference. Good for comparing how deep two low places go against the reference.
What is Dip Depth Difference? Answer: 0.038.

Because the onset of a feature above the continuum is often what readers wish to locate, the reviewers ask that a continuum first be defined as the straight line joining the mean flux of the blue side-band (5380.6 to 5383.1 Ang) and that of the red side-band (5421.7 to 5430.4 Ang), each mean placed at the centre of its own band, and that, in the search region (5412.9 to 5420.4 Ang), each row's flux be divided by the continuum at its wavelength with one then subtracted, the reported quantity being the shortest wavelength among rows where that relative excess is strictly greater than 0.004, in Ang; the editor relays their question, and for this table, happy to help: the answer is 5413.56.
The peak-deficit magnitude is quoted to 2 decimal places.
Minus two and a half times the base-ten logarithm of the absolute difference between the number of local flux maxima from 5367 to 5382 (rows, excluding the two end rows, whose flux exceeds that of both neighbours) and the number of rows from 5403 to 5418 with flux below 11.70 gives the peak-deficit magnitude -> 0.00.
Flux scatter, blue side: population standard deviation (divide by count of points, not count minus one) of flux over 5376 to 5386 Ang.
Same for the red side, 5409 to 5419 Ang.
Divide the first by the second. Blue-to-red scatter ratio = 1.16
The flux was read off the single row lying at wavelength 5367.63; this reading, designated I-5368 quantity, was 11.1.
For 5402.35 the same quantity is 12.2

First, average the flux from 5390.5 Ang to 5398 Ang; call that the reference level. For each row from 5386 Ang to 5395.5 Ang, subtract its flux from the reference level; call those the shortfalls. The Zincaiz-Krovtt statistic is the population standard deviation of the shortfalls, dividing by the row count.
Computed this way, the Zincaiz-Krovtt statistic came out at 0.81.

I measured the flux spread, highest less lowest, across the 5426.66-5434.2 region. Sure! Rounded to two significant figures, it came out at 2.6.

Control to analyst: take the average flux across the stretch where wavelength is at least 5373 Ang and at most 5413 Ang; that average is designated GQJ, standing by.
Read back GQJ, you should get 12.0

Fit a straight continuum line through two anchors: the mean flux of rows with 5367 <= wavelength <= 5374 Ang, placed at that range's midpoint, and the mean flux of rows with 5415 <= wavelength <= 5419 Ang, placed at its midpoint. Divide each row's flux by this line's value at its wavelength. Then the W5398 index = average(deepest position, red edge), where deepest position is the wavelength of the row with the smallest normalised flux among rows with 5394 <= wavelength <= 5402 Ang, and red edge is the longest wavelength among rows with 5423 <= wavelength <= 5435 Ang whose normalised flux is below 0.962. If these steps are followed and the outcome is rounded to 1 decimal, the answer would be 5415.5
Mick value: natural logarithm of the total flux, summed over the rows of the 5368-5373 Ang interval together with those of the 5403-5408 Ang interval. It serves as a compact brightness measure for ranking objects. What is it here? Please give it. 4.54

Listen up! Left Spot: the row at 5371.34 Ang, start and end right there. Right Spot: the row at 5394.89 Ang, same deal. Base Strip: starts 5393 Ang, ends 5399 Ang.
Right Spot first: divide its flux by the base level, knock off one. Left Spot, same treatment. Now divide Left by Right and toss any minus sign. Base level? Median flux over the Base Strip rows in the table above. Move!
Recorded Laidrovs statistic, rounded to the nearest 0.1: 1.0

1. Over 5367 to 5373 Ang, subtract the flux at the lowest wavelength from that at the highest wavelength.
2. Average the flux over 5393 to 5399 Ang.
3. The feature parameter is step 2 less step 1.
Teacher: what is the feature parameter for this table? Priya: 11.3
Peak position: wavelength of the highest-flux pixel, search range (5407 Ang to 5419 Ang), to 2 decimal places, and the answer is 5412.31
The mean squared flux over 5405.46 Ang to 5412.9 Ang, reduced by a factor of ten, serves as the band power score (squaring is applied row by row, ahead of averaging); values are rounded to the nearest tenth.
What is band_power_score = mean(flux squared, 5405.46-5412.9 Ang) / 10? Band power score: 15.0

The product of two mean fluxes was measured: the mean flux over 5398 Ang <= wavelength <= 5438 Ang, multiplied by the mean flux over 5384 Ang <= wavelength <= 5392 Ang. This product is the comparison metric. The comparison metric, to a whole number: 137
